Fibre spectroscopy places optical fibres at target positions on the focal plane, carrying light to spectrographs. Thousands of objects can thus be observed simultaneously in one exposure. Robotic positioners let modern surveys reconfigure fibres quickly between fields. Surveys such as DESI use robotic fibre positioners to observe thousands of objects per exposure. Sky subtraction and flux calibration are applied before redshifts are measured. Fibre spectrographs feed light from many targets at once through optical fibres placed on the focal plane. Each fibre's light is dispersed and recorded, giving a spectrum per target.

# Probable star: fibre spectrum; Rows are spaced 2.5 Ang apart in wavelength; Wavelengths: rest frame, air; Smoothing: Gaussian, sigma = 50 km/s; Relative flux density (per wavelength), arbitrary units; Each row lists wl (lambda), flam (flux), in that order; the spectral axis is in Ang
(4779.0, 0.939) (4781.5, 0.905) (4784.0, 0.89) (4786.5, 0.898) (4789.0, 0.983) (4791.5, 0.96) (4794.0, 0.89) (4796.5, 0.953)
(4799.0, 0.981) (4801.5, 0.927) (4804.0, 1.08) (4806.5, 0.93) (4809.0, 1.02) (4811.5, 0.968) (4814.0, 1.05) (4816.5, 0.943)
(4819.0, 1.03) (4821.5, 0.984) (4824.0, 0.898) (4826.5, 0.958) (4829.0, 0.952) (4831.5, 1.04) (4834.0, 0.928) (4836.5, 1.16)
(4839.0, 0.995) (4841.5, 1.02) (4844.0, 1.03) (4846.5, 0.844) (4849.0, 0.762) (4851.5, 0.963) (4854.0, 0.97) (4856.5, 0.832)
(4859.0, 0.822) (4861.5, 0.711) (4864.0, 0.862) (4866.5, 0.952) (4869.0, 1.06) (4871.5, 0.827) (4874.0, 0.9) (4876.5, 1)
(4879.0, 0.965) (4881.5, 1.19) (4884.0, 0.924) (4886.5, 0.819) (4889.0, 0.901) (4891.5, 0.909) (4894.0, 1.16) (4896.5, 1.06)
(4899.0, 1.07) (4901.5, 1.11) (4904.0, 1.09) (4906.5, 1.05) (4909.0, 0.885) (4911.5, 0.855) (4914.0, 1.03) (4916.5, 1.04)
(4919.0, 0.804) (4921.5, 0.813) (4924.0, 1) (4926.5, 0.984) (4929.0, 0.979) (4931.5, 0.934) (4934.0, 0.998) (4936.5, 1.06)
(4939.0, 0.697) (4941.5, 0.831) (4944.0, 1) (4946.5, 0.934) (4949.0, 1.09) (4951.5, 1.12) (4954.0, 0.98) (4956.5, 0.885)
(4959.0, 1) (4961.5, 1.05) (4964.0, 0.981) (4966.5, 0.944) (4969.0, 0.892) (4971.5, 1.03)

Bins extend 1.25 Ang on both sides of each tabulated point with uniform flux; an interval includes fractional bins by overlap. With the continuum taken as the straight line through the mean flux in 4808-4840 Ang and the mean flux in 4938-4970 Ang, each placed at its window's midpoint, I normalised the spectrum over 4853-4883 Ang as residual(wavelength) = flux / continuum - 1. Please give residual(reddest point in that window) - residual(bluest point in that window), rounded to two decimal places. 0.23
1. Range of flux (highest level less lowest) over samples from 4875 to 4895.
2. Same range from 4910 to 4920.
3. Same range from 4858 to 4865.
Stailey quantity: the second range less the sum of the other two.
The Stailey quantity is -0.29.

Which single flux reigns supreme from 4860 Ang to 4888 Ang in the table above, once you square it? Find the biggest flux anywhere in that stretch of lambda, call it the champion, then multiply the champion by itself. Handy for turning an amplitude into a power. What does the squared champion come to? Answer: 1.42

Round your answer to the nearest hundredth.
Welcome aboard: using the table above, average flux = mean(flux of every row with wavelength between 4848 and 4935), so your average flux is 0.95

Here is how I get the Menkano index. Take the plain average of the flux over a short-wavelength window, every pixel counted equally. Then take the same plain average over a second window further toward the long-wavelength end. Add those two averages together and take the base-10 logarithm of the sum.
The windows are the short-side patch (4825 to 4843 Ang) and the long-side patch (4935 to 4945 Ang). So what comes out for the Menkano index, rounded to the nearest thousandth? 0.280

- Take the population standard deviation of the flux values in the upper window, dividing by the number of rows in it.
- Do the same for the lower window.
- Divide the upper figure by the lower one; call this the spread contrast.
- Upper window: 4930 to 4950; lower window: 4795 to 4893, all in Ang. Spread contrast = 1.24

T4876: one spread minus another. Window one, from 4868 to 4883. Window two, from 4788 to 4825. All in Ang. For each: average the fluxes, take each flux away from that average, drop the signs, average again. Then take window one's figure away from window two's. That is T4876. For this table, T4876 -0.051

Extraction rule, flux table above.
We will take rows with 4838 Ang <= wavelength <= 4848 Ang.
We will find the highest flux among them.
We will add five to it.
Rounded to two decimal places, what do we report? 6.03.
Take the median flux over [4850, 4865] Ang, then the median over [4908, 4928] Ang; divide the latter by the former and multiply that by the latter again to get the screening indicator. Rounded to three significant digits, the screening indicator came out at 1.03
